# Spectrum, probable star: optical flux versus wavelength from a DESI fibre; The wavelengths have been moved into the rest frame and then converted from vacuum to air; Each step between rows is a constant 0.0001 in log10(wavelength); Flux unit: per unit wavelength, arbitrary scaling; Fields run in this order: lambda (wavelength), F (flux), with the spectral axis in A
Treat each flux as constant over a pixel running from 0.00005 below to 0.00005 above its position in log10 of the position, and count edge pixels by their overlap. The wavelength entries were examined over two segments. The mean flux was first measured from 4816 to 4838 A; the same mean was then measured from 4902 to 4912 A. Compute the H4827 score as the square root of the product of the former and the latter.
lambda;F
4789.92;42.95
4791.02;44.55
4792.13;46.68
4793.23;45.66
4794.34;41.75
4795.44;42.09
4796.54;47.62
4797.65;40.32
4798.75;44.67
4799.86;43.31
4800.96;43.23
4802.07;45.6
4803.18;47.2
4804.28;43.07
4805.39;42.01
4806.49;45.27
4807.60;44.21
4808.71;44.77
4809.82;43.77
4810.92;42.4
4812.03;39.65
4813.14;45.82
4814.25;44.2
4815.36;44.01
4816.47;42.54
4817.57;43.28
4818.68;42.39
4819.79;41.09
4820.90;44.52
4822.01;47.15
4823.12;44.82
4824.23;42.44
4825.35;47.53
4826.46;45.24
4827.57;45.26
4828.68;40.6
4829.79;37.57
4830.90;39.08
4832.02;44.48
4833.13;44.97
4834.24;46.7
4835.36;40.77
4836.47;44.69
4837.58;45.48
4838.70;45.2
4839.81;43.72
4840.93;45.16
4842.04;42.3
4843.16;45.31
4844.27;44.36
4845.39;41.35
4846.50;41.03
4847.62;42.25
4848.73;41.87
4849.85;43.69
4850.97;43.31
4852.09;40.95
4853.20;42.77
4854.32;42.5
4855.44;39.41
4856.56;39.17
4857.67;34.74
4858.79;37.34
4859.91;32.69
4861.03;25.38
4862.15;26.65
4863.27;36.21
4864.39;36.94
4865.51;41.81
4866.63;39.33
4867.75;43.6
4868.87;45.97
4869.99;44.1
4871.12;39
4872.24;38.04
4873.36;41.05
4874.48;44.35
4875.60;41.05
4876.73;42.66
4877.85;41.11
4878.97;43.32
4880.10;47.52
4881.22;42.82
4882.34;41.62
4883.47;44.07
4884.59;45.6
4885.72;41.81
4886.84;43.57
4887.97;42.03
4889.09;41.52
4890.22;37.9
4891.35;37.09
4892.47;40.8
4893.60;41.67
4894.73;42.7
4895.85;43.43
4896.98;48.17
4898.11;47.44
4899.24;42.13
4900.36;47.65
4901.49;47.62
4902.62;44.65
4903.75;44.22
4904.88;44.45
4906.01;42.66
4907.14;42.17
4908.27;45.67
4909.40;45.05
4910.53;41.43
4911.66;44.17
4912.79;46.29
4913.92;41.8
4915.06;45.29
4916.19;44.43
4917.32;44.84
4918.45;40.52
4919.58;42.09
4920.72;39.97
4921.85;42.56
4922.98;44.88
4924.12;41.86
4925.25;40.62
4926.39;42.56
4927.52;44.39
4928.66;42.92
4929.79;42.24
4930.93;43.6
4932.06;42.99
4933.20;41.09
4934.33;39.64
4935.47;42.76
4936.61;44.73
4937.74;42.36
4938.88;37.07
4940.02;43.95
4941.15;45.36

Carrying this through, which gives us 43.7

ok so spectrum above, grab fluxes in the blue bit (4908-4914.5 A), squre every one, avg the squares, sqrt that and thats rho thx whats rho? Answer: 44.1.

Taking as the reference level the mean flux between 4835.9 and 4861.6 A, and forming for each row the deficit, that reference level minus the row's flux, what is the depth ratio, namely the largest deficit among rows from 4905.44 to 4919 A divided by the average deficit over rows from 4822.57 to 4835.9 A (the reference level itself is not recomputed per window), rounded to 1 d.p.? -0.2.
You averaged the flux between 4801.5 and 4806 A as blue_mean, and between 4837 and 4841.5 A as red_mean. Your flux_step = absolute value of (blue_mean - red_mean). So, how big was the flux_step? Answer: 0.4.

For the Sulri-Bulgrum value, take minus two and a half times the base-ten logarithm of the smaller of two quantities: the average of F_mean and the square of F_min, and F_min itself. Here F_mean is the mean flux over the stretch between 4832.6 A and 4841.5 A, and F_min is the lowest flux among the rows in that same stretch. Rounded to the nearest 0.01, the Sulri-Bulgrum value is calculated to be -4.03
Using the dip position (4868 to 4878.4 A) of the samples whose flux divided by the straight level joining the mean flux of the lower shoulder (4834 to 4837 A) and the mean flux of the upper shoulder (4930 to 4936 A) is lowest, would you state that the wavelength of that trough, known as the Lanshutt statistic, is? 4872.24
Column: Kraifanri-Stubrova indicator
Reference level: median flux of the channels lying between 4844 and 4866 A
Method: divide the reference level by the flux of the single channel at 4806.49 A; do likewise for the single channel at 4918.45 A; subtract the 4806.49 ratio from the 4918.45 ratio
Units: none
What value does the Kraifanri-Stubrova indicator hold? 0.11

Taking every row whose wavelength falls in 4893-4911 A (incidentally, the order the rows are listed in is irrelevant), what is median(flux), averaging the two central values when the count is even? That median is 44.3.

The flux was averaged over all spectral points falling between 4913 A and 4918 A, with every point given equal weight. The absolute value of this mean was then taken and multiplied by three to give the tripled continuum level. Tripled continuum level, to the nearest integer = 132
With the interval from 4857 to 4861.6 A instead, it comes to 98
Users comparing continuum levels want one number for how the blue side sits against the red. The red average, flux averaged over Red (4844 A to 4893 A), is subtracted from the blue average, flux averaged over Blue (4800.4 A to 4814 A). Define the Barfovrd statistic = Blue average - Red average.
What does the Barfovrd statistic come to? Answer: 3.4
